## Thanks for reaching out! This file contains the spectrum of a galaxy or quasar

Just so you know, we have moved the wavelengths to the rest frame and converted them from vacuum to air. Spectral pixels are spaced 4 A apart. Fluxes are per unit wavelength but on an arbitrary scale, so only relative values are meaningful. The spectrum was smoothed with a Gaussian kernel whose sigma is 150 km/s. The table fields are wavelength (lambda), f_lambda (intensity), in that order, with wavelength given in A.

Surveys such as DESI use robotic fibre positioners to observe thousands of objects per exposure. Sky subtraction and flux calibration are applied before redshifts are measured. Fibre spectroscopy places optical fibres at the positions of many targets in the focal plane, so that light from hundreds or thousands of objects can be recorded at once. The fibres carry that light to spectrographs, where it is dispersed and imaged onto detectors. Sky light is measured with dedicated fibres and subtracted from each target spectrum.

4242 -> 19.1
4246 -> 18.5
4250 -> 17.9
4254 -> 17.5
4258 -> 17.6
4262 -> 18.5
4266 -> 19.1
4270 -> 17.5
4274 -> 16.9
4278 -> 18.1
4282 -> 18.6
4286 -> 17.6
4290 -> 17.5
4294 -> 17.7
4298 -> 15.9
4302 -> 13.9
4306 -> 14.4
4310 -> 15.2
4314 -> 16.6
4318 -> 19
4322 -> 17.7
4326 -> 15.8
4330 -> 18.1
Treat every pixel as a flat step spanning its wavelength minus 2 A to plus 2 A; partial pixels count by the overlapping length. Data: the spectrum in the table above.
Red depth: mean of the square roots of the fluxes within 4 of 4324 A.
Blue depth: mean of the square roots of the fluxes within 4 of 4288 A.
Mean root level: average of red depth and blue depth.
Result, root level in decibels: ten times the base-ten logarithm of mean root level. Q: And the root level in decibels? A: 6.17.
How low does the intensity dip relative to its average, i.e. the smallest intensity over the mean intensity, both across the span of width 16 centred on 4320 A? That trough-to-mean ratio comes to 0.91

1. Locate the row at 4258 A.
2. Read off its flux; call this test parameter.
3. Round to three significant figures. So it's 17.6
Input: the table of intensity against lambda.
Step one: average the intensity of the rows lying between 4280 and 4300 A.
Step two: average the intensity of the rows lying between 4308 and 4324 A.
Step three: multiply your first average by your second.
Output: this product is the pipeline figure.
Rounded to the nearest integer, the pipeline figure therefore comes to 299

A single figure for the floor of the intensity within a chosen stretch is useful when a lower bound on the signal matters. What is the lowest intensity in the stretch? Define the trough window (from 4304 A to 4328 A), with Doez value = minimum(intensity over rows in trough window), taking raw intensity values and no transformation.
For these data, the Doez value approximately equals 14.4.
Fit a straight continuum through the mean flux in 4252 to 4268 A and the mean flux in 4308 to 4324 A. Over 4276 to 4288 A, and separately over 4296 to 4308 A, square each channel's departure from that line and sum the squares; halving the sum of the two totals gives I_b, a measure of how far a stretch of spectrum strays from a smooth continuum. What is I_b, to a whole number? 12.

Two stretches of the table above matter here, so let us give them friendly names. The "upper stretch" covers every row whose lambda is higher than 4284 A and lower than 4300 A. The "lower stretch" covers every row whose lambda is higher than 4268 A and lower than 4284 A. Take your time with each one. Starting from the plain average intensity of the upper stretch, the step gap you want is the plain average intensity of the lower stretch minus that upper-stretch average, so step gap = 0.60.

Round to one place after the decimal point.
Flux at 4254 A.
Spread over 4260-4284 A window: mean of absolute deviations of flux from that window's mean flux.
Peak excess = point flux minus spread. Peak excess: 16.9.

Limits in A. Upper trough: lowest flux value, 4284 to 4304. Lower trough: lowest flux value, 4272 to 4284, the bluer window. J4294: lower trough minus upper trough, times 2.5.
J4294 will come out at 7.5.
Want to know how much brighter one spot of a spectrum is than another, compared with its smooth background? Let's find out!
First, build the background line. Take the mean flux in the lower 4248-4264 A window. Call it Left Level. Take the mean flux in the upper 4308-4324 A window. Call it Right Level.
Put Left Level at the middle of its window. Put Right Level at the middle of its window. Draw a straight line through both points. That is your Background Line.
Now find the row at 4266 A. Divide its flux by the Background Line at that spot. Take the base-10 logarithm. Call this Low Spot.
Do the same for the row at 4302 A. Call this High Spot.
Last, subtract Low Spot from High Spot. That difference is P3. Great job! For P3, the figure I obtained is -0.13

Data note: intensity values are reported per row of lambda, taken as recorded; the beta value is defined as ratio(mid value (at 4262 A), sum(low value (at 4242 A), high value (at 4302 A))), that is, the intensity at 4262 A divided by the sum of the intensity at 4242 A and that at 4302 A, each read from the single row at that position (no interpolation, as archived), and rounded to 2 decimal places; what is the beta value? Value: 0.56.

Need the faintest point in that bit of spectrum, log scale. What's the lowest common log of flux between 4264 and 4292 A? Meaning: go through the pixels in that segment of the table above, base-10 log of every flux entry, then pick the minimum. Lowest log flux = 1.23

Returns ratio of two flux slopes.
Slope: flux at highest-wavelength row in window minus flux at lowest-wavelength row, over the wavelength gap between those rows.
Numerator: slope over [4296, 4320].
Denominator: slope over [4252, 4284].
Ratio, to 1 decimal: 3.9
